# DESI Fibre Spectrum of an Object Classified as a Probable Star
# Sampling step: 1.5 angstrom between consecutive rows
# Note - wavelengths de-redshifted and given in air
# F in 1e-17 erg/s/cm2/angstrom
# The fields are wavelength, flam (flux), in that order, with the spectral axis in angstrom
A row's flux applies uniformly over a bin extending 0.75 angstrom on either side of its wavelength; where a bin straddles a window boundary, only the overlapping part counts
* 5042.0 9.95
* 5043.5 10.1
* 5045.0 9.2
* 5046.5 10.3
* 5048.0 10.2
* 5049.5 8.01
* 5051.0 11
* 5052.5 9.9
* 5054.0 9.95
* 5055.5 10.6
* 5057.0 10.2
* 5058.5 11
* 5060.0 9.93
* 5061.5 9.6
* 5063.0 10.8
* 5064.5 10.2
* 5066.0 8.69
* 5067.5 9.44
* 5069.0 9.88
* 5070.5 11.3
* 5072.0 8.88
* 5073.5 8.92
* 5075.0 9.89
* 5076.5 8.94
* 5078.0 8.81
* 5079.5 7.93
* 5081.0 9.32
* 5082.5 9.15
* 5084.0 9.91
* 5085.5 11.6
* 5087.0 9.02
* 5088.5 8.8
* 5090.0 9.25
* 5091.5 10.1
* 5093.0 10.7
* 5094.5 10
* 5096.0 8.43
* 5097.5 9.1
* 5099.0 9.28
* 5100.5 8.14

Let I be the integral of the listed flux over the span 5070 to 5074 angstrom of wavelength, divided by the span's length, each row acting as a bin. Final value 9.6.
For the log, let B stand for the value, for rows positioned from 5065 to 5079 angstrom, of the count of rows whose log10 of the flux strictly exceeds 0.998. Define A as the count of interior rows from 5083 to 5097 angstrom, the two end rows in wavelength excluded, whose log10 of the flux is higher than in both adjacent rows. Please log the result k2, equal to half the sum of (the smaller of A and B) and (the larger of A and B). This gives 1.5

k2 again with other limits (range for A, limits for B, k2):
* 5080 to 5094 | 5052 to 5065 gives 3.0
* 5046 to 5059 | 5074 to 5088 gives 1.5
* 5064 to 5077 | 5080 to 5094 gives 2.5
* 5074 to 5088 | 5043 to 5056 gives 3.5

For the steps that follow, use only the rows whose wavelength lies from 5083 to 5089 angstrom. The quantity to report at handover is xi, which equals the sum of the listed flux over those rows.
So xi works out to 39.3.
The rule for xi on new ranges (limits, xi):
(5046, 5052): 39.5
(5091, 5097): 39.2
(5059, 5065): 40.5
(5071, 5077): 36.6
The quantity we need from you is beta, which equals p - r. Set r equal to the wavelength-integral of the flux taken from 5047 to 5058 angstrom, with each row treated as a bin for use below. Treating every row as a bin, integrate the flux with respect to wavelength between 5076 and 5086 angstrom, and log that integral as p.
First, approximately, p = 93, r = 110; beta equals -17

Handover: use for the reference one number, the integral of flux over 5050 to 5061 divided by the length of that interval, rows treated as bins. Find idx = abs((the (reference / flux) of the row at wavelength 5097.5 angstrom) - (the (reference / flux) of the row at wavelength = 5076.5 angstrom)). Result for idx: 0.02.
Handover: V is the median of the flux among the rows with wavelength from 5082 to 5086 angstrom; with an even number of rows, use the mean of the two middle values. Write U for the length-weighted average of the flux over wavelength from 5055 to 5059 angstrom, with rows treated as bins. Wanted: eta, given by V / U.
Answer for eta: 0.94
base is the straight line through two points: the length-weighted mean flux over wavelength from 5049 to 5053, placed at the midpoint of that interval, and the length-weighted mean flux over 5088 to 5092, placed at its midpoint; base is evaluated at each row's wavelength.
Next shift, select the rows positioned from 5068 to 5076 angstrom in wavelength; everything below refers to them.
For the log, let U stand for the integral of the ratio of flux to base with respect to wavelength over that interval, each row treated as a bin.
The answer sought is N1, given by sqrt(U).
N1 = 2.86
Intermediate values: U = 8.2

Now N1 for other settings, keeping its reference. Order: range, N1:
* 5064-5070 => 2.45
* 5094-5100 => 2.42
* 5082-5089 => 2.69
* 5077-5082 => 2.15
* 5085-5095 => 3.25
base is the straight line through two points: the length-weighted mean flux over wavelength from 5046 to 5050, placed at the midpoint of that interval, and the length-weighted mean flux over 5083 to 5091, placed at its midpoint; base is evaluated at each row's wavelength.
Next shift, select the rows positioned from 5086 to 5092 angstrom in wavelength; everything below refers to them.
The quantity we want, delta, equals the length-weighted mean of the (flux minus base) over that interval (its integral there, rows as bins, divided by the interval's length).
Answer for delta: -0.4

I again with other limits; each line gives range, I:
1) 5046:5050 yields 9.5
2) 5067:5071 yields 10.2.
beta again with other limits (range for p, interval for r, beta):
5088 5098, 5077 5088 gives -8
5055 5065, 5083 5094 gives -6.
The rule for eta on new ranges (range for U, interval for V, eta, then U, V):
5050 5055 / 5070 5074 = 0.88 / 10.2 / 8.9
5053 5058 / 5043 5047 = 0.98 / 10.3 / 10.1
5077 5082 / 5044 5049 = 1.17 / 8.7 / 10.2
